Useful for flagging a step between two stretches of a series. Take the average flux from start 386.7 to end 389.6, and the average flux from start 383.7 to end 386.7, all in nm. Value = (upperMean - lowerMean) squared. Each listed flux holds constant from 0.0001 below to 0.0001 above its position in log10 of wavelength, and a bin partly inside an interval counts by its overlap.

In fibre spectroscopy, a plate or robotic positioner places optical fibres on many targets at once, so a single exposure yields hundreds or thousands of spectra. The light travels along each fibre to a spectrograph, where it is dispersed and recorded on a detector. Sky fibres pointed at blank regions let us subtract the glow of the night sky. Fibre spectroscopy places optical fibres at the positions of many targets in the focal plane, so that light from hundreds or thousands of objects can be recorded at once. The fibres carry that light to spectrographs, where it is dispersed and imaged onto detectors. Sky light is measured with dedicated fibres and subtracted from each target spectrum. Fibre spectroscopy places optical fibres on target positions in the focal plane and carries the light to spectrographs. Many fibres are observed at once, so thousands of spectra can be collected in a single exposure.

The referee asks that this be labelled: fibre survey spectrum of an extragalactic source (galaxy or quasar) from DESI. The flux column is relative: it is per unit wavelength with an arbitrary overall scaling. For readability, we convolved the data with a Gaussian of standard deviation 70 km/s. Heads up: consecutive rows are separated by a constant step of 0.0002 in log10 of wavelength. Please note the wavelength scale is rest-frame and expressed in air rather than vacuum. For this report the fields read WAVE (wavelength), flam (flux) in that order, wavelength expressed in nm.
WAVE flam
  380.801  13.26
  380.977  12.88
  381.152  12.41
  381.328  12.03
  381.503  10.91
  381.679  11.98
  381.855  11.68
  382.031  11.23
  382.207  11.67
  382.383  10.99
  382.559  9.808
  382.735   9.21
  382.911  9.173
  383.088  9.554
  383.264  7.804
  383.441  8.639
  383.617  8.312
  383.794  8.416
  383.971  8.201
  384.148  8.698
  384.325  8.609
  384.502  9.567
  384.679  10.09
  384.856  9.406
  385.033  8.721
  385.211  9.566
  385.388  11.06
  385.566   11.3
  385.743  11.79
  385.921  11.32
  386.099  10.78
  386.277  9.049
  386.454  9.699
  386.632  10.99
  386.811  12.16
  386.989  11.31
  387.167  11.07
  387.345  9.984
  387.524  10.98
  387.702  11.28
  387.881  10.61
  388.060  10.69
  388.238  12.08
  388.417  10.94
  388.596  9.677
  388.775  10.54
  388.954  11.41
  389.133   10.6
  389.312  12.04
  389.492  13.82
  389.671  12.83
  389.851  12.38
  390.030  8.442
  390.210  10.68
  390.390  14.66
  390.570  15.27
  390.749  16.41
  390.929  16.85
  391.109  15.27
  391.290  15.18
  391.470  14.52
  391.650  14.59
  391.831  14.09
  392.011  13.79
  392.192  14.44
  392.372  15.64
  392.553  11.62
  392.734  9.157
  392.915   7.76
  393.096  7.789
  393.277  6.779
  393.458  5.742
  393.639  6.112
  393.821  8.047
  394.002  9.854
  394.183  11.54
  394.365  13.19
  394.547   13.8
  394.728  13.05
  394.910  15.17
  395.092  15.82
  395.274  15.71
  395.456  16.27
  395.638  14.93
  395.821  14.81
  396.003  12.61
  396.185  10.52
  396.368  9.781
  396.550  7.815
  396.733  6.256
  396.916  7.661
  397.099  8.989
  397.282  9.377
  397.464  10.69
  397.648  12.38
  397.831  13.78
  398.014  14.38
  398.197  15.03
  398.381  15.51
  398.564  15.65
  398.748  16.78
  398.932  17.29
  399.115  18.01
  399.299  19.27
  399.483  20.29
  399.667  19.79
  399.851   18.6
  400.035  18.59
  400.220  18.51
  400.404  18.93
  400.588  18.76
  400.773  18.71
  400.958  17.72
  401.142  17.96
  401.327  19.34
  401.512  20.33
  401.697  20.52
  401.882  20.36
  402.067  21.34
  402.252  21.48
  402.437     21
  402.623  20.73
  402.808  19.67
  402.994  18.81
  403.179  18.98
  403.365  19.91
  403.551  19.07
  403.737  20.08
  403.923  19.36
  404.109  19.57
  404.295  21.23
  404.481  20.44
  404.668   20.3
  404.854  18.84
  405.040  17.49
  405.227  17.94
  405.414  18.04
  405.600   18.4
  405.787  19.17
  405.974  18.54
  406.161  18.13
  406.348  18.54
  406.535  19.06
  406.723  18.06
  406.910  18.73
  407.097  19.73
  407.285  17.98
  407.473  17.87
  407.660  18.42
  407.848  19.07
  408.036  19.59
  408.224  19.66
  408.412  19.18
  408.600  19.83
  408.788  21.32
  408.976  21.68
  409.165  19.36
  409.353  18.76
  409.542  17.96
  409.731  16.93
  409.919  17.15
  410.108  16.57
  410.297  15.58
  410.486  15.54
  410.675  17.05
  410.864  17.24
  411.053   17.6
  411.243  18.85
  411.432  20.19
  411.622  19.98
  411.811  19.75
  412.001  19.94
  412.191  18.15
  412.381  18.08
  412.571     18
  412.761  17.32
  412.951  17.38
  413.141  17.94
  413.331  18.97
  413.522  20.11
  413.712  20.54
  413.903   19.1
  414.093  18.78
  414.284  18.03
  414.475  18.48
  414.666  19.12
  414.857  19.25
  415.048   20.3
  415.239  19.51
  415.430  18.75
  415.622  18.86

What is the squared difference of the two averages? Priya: 1.9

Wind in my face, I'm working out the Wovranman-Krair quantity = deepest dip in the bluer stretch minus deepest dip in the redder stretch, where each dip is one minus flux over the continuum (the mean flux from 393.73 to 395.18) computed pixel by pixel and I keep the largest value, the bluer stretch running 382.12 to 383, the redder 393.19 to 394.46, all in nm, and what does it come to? -0.27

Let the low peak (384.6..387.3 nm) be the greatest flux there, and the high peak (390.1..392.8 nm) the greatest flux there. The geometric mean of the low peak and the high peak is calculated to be 14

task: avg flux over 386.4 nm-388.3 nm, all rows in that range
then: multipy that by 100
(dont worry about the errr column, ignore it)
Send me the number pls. 1099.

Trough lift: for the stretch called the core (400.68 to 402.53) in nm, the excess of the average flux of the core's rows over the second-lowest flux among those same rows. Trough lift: 1.9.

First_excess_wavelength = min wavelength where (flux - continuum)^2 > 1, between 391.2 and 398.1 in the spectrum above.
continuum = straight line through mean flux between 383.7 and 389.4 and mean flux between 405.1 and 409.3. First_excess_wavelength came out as 391.290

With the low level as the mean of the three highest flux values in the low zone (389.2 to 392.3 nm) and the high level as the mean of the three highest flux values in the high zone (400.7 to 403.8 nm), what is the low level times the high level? 344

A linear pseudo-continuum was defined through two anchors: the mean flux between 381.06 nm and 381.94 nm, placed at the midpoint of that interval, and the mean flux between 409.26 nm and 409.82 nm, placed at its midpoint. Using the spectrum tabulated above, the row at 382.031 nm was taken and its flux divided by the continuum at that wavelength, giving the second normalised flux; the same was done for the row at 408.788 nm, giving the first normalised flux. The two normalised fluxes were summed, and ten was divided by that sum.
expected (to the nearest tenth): 4.7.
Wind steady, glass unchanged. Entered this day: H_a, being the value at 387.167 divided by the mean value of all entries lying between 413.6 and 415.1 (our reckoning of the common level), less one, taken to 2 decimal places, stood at -0.42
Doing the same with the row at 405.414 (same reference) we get -0.06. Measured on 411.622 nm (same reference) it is 0.04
